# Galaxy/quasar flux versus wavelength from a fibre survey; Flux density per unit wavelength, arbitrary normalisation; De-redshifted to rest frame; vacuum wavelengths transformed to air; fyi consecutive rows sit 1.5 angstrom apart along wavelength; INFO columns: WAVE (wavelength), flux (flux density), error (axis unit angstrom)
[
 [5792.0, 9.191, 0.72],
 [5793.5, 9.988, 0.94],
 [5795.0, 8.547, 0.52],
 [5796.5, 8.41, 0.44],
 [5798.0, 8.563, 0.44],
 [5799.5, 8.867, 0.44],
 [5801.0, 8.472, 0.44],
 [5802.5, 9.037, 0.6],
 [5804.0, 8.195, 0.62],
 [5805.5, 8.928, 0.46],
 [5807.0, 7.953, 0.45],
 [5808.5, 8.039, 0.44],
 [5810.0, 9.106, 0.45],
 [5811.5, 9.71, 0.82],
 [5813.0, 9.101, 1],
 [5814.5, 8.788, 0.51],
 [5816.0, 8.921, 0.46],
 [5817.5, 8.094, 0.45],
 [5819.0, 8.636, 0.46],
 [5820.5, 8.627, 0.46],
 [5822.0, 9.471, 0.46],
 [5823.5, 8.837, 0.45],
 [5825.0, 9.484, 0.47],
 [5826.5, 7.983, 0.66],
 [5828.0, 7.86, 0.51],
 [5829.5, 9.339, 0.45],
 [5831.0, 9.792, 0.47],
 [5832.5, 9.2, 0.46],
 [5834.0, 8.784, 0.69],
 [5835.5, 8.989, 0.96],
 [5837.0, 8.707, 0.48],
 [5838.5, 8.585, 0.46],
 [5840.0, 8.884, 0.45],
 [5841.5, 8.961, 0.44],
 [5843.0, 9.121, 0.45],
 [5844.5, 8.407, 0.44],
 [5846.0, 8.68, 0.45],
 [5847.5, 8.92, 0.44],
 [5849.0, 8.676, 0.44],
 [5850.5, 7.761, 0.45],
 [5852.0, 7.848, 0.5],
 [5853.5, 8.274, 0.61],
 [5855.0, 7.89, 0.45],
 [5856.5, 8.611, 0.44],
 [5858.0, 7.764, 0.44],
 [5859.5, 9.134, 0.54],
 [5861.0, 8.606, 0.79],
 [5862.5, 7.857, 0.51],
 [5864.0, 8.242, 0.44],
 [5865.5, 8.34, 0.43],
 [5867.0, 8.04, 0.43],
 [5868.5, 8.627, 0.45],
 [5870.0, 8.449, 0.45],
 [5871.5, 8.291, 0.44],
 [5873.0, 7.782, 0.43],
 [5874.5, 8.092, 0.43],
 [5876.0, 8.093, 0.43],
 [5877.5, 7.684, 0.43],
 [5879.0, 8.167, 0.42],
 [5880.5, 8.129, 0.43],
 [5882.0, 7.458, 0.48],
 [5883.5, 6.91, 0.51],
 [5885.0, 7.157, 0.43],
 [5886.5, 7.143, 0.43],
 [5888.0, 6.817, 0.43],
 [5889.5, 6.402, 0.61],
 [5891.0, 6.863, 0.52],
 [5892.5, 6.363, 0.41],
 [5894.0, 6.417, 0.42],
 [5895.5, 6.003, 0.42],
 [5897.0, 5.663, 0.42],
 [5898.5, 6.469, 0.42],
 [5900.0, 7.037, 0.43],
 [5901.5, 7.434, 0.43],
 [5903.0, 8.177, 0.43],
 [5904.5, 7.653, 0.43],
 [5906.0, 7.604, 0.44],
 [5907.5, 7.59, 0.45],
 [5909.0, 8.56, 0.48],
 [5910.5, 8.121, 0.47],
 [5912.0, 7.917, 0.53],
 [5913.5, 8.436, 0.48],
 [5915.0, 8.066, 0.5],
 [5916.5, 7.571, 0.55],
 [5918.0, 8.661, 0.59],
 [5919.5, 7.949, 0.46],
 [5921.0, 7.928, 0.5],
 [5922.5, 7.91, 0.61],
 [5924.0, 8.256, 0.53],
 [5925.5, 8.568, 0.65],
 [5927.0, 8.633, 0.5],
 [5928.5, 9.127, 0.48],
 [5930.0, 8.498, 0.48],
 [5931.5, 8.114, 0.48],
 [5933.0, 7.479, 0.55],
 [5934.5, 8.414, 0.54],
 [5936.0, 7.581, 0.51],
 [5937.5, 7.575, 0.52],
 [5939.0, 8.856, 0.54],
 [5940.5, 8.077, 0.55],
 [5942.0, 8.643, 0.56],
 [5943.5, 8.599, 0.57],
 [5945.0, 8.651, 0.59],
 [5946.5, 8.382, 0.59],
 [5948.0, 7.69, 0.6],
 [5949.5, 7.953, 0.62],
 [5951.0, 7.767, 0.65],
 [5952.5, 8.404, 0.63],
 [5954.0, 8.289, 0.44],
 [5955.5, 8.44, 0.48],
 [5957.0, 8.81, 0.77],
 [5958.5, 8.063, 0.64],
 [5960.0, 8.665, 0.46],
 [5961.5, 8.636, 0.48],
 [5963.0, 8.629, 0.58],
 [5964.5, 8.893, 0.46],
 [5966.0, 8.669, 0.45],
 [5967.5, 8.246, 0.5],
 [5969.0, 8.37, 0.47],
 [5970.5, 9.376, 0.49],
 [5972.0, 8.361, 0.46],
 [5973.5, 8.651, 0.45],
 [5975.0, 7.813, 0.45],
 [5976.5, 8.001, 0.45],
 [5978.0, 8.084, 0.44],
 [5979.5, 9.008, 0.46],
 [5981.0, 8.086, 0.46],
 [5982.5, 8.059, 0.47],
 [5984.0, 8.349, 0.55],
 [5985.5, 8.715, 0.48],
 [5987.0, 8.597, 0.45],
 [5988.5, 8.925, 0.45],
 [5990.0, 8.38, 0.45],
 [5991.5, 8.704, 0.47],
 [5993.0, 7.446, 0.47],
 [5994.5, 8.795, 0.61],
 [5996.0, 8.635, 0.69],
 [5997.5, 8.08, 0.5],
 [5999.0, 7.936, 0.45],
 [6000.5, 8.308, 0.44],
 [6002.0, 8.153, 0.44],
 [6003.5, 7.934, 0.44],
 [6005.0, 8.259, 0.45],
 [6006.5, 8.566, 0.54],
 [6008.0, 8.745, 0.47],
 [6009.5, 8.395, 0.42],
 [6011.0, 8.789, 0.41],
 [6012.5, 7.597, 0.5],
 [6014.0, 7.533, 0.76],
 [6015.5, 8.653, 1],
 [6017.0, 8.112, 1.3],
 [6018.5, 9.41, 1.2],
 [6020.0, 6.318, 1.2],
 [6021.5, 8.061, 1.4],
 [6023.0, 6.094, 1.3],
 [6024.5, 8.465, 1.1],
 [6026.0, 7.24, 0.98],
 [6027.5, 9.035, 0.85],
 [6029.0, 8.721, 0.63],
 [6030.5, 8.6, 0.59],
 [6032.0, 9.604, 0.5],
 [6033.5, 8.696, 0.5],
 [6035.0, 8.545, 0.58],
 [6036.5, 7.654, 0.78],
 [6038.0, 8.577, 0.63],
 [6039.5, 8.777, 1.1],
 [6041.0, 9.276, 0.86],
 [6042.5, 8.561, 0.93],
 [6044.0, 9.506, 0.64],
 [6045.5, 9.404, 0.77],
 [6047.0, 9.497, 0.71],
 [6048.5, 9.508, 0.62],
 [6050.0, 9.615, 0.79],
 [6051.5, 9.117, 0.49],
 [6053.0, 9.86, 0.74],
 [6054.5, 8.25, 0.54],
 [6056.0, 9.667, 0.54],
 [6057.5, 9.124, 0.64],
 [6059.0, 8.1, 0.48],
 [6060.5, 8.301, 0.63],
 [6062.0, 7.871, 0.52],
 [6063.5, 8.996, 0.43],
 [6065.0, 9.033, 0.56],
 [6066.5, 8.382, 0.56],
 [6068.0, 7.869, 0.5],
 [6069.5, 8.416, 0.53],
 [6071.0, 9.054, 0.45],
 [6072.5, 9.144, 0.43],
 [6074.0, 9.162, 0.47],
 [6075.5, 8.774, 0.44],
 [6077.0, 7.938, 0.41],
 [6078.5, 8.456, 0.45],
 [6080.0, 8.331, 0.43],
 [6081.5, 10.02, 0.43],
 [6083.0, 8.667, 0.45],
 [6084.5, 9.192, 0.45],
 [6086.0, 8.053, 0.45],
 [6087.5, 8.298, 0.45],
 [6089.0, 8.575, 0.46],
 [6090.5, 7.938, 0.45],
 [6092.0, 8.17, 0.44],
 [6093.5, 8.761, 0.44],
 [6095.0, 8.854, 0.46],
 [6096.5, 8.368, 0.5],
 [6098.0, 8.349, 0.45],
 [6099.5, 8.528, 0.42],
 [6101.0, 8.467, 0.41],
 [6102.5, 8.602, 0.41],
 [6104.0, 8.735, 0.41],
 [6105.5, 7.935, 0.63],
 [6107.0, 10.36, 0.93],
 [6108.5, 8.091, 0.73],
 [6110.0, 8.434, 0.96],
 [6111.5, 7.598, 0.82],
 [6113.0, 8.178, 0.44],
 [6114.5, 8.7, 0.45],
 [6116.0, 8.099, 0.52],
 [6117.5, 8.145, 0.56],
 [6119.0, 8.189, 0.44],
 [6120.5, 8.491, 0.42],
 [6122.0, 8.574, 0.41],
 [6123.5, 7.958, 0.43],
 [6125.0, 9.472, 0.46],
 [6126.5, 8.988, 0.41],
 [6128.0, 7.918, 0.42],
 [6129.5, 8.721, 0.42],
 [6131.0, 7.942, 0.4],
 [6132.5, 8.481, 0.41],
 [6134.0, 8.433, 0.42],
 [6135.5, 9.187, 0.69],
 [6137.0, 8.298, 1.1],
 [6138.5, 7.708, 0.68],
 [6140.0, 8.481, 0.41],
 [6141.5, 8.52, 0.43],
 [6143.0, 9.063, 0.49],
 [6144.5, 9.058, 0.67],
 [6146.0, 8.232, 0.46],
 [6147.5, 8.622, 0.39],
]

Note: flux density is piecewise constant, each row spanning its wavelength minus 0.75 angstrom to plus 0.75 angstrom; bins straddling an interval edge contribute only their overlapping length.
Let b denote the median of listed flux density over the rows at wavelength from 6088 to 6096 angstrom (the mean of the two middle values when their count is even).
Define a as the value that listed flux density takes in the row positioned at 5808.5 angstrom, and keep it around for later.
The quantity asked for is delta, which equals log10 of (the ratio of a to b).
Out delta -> -0.03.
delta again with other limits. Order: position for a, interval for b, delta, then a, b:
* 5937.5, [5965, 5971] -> -0.05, 7.575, 8.5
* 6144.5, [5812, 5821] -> 0.02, 9.058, 8.7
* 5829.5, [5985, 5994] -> 0.03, 9.339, 8.7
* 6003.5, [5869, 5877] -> -0.01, 7.934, 8.1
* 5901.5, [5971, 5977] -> -0.04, 7.434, 8.2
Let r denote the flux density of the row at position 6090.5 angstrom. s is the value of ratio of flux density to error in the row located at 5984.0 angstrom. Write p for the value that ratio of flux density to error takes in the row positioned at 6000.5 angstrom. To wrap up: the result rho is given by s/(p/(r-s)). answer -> -6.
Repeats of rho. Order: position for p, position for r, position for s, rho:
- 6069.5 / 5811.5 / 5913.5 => -9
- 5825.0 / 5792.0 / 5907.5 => -6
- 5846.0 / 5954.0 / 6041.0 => -1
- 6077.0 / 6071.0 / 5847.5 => -12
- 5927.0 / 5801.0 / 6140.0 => -15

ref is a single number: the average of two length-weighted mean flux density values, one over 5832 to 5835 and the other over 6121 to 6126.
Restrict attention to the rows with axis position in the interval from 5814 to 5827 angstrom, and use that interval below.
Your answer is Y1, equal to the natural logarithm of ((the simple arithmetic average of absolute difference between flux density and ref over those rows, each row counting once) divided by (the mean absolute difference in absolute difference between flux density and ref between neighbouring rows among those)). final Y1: 0.0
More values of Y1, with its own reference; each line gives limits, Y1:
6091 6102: 0.4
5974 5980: 0.9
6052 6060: 0.5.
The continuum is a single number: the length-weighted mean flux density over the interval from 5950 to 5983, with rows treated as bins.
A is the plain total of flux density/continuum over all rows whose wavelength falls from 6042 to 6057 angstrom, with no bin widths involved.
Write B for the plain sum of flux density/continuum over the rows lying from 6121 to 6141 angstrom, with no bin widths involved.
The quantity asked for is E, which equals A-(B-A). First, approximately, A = 11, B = 13.1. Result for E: 9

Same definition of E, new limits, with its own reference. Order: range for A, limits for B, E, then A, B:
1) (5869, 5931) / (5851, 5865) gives 66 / 37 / 8.8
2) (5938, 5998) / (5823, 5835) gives 72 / 40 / 8.5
